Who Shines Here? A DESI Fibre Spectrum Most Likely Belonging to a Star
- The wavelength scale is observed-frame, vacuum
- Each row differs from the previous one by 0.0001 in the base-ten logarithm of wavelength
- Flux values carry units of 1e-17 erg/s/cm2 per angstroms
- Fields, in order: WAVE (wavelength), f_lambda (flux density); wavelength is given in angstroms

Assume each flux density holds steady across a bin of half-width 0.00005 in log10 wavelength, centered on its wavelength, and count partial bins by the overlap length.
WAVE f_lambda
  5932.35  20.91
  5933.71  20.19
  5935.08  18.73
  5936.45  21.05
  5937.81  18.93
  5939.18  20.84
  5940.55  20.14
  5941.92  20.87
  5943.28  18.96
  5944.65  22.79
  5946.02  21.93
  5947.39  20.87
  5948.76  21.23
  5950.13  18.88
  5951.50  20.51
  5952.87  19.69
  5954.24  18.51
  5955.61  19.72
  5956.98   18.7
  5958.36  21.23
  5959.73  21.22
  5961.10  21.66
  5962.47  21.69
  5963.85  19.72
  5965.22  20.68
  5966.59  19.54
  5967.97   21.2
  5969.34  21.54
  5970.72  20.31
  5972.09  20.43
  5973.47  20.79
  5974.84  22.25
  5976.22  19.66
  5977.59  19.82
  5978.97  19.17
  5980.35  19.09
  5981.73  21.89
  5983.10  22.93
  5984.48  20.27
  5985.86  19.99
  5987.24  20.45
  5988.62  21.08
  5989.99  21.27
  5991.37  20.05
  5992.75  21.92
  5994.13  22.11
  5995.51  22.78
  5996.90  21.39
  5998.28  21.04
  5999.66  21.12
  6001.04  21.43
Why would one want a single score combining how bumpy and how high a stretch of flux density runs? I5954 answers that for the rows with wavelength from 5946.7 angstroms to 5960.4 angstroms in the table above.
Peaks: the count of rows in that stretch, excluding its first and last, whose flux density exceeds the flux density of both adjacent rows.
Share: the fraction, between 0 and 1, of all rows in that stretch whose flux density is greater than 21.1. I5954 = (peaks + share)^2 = 18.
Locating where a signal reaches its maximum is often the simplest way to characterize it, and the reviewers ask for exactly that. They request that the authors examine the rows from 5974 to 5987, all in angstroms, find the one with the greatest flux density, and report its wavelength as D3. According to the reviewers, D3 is 5983.10 angstroms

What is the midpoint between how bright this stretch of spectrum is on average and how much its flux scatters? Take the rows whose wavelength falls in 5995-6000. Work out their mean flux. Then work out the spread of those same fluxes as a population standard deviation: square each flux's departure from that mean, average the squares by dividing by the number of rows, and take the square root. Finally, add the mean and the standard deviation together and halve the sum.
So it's 11.1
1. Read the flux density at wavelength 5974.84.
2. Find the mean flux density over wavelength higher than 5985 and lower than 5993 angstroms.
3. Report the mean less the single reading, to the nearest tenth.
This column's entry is -1.5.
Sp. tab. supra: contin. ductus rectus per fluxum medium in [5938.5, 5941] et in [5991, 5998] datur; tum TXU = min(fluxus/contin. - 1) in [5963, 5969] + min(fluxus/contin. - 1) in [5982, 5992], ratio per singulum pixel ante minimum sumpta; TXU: -0.144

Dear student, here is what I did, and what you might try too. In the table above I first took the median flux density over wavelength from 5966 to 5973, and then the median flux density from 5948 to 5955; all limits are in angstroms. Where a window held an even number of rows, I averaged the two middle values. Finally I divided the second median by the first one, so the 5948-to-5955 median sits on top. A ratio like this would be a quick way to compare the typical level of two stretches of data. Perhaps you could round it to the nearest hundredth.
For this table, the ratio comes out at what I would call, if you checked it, 0.96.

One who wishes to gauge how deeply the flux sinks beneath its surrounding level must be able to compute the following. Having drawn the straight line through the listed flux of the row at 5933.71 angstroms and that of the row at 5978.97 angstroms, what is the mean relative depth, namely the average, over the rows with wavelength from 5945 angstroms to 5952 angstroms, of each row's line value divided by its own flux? 0.96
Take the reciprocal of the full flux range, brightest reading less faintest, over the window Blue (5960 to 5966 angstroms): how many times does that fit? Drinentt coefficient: 0.51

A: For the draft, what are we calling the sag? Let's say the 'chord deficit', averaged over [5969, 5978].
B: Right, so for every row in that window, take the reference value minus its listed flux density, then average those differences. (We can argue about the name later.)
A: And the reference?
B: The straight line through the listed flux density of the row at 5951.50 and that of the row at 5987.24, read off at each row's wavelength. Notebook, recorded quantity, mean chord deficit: -0.21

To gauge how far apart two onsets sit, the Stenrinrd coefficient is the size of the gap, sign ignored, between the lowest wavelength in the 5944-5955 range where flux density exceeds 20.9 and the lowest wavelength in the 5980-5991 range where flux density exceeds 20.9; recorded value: 37.1 angstroms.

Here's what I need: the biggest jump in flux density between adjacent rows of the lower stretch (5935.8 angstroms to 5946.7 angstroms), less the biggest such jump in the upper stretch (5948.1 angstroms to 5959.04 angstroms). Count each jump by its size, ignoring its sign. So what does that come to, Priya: 1.3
